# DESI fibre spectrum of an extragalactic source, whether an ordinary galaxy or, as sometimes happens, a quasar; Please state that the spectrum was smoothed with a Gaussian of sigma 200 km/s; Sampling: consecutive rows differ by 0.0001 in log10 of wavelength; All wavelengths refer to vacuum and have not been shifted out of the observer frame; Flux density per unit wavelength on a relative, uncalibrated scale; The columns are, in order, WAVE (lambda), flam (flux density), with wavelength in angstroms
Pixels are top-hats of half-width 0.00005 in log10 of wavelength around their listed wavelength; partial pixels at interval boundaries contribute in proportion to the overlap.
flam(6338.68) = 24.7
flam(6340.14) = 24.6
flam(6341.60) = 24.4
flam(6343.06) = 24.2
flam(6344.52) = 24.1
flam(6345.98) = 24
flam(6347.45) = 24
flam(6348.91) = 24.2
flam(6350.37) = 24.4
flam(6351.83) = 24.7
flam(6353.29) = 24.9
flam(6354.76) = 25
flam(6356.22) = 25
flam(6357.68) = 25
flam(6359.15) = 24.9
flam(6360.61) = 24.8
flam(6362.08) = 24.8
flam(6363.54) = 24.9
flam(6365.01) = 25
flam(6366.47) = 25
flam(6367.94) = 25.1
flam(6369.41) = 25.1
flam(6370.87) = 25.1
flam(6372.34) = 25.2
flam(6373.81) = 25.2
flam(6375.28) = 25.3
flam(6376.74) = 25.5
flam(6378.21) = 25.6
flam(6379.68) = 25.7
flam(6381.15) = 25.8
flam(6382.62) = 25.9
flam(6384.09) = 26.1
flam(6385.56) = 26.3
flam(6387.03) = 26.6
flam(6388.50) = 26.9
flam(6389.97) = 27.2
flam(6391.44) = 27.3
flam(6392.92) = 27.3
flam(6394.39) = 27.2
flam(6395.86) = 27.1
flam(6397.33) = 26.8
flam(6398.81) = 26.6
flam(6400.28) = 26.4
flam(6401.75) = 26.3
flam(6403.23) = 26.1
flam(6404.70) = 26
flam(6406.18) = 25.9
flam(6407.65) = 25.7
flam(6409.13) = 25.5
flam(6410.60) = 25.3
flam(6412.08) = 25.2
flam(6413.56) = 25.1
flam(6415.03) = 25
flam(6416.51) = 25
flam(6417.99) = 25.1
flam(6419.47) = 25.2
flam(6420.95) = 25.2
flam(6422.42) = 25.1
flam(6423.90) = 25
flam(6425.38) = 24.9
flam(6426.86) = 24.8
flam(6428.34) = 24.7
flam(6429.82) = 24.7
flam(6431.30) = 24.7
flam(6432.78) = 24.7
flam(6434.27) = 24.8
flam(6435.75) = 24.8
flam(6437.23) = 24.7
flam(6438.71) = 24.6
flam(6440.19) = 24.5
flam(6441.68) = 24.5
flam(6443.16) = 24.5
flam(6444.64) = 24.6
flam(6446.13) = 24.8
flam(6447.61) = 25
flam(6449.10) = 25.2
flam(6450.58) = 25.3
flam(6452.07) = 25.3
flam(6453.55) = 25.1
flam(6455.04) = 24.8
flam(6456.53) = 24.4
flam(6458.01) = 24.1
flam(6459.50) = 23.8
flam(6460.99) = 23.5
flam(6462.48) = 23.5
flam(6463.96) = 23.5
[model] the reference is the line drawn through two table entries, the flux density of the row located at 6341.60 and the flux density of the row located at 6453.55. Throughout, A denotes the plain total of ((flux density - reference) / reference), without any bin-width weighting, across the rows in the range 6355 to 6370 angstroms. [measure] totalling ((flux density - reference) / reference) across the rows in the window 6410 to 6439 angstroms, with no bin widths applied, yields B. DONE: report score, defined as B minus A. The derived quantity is -0.2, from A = 0.2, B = 0.01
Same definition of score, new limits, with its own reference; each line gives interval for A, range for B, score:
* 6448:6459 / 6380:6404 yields 1.3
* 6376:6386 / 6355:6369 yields -0.2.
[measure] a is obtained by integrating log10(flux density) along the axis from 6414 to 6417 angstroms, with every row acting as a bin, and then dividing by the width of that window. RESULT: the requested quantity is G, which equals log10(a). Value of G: 0.146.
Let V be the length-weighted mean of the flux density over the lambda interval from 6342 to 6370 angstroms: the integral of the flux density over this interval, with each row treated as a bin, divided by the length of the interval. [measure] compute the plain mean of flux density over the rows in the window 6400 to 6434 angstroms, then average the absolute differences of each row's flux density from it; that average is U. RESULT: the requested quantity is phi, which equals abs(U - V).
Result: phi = 24.3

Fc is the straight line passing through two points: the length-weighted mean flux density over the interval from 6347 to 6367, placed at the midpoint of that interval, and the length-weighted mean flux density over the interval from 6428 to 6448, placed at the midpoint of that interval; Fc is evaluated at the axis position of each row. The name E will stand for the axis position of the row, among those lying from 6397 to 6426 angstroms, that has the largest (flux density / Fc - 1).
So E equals 6397.33 angstroms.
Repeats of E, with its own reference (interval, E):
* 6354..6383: 6382.62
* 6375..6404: 6392.92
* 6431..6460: 6452.07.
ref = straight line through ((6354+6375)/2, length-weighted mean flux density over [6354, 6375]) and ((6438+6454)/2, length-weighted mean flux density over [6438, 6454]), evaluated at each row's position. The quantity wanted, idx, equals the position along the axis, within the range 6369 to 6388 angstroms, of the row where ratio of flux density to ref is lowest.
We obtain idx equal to 6369.41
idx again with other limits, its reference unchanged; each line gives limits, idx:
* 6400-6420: 6415.03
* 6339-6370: 6345.98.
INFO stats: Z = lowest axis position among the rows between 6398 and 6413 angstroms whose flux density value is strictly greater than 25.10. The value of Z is 6398.81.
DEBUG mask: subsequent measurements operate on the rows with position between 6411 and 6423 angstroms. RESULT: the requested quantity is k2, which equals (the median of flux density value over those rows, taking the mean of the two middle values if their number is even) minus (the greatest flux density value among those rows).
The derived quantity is -0.1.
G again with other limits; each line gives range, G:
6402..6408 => 0.151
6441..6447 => 0.144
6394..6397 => 0.157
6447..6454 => 0.147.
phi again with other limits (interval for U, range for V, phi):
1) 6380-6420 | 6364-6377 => 24.5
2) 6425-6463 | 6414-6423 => 24.8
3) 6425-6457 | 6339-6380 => 24.6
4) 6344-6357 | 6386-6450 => 25.1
